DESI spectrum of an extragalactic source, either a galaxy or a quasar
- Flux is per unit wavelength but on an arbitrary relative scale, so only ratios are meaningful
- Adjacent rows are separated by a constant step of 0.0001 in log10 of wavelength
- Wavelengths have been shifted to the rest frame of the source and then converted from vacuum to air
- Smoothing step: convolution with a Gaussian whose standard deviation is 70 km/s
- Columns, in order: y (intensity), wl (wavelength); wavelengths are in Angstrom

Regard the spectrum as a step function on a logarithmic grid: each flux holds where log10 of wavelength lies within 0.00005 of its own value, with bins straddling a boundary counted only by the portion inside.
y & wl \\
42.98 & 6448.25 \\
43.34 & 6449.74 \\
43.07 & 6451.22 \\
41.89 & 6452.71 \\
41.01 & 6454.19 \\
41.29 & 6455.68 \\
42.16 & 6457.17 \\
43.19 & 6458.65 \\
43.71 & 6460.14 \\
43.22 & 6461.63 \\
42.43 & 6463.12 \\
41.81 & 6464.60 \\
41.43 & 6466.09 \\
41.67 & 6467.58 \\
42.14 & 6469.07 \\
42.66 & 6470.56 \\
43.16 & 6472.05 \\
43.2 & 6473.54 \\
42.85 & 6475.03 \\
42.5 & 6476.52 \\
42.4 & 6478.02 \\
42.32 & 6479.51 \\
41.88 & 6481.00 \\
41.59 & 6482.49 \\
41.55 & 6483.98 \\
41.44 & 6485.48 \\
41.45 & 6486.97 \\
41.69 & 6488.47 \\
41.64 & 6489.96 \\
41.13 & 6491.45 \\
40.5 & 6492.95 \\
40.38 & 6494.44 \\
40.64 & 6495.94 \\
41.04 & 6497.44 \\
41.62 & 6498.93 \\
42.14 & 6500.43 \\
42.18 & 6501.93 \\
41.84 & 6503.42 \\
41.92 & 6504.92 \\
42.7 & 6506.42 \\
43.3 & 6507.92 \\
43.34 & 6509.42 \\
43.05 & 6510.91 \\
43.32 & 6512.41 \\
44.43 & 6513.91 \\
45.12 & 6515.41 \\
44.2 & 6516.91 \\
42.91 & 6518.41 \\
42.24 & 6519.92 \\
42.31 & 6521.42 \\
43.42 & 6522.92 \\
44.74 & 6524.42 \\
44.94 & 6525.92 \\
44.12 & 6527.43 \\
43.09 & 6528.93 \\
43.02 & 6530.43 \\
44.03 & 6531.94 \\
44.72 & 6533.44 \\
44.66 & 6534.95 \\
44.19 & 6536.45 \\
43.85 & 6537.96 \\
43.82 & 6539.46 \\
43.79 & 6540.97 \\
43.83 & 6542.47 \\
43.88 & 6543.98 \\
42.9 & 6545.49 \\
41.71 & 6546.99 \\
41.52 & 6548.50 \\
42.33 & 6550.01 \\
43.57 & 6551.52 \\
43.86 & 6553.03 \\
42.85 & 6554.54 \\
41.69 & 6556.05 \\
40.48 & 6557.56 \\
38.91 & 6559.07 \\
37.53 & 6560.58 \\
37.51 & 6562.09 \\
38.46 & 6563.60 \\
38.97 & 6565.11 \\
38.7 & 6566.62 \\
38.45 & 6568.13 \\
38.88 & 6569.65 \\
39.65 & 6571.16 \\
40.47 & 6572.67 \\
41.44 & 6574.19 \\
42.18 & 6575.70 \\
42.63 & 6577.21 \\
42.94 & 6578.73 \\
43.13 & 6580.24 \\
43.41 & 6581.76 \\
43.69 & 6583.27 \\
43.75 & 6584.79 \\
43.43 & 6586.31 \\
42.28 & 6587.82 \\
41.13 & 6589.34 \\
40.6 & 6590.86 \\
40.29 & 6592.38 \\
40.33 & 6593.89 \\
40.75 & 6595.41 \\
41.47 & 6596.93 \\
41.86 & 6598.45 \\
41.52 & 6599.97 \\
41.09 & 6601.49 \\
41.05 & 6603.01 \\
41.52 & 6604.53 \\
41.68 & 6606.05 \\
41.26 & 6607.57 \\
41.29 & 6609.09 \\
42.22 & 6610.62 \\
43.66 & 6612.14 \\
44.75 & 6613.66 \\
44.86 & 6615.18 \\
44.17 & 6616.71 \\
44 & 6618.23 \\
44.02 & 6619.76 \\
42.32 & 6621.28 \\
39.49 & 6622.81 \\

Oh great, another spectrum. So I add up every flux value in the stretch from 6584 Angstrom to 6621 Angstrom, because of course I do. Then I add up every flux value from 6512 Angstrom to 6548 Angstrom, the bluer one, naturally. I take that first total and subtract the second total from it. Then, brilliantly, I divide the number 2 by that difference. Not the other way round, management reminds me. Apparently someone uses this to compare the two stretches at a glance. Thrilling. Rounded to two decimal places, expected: -0.06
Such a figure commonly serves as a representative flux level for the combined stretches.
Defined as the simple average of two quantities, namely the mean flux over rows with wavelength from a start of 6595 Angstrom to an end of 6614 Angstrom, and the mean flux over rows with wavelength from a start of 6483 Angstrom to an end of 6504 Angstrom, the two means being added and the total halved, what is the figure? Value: 41.6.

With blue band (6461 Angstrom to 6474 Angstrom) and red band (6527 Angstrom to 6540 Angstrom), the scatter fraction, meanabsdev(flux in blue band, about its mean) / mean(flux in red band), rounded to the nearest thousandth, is 0.013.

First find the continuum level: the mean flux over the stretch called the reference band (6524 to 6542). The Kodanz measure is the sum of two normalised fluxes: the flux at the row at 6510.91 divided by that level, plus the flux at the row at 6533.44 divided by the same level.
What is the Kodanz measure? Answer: 1.99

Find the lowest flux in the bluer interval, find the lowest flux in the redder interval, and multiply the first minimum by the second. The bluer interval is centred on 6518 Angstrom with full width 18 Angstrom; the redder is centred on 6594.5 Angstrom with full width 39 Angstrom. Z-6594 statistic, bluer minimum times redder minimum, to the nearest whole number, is 1702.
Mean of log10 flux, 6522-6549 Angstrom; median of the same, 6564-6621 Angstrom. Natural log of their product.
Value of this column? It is 0.976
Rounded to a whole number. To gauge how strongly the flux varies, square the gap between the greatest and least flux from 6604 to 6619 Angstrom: 13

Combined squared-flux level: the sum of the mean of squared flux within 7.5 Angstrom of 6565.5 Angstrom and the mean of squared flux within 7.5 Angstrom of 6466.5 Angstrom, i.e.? 3313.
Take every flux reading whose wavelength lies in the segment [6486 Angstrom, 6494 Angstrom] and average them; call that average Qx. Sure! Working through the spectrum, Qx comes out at 41.3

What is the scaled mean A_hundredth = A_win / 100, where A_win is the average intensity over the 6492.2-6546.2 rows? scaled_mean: 0.431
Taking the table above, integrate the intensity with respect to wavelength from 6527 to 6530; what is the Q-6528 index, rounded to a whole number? 131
